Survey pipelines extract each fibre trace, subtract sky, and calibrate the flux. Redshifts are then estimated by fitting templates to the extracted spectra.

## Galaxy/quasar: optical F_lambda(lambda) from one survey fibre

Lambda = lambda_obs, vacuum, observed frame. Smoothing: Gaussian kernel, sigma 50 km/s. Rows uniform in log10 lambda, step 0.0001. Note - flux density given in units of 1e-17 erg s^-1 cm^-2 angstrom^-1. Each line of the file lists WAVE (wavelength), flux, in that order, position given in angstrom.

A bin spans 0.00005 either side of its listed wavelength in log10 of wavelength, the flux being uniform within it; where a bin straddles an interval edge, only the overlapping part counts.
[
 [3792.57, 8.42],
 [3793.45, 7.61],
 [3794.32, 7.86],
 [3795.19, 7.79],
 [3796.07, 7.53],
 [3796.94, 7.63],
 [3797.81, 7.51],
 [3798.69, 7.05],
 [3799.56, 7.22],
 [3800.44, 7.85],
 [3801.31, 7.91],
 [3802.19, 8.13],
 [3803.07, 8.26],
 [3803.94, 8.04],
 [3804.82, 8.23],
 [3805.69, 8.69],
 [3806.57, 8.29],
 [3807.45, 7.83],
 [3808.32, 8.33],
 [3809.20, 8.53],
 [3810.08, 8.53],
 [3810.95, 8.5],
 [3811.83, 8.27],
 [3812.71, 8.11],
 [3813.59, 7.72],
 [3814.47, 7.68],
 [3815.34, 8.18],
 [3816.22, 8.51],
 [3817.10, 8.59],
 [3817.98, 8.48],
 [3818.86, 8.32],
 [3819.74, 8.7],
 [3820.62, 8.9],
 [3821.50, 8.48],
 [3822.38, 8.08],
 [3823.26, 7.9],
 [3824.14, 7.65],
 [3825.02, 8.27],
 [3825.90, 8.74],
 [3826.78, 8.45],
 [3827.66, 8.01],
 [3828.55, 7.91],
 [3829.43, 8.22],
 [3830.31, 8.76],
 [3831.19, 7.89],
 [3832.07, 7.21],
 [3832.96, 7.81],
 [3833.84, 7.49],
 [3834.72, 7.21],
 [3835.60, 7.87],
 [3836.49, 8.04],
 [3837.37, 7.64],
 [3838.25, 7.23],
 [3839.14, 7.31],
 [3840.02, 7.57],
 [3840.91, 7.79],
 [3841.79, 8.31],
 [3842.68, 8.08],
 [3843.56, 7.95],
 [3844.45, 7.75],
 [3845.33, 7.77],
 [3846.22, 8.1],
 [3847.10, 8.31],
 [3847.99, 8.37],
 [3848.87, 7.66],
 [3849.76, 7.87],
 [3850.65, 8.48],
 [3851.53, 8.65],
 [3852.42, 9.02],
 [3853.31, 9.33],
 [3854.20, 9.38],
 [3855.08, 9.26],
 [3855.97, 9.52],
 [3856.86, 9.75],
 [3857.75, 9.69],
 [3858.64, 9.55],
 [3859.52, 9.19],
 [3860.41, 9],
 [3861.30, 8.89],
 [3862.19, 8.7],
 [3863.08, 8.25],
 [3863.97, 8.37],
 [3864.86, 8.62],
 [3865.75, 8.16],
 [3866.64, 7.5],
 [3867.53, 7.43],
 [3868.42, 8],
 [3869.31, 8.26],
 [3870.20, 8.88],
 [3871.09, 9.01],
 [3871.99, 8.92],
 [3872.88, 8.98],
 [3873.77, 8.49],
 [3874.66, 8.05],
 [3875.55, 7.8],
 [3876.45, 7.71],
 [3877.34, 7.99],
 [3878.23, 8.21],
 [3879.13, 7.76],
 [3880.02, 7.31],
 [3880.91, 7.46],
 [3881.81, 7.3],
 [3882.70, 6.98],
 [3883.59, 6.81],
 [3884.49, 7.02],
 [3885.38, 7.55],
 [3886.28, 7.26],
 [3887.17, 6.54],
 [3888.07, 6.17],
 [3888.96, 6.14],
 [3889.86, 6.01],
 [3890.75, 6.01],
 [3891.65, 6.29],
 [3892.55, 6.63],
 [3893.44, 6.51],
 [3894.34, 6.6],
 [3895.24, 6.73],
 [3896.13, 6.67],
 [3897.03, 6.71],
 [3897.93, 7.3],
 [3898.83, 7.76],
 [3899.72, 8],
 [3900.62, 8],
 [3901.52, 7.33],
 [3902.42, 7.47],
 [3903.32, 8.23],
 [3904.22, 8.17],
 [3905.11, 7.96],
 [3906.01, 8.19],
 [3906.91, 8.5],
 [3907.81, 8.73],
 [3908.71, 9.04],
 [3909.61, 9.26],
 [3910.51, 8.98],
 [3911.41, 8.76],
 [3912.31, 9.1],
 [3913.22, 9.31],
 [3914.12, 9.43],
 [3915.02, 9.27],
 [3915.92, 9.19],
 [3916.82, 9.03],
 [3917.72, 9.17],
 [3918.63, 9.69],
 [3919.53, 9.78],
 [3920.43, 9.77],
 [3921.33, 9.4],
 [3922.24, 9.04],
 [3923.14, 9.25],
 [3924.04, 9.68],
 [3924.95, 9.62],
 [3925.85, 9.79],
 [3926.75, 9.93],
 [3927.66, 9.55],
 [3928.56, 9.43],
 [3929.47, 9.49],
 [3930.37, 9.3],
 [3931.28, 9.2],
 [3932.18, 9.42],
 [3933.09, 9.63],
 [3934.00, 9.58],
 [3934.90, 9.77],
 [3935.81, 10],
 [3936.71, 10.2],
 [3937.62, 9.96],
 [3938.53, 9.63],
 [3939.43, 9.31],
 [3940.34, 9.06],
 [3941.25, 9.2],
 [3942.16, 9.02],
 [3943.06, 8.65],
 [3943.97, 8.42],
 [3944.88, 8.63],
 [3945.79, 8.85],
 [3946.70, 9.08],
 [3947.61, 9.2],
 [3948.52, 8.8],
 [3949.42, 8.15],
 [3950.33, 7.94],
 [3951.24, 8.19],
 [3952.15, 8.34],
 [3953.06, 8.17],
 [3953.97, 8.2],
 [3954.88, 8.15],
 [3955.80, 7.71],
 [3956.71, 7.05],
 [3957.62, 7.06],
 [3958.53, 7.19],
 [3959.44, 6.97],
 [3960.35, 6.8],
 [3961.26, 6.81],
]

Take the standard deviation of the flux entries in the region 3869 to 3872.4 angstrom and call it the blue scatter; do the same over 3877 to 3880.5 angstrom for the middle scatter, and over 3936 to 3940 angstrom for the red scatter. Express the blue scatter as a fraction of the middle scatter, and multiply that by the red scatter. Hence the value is 0.3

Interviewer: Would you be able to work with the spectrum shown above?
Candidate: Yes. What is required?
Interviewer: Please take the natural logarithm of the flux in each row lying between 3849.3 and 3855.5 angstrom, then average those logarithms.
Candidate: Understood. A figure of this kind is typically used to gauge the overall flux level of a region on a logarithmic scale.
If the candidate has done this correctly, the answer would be 2.18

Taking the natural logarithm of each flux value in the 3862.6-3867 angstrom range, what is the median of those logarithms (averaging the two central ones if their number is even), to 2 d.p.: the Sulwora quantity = 2.11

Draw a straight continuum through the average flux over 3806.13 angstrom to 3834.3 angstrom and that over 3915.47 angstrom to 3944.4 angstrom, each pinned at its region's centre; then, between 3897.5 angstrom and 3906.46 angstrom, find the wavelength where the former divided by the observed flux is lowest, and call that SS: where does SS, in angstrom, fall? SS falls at 3903.32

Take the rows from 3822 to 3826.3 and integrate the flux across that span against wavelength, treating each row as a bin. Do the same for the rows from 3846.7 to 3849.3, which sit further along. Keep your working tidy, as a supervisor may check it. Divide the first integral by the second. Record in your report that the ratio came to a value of 1.66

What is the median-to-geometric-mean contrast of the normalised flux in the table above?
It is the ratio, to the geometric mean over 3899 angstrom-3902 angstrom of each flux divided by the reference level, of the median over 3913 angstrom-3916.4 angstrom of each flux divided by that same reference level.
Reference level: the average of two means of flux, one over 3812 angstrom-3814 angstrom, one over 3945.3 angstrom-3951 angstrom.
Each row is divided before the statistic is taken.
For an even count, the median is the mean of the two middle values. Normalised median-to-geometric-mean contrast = 1.20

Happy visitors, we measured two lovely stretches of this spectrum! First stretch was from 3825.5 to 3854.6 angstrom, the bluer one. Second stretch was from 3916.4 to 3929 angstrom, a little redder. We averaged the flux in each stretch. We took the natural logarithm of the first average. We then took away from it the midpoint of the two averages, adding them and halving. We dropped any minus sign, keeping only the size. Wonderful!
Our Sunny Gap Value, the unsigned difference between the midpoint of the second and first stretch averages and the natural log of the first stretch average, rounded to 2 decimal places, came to 6.70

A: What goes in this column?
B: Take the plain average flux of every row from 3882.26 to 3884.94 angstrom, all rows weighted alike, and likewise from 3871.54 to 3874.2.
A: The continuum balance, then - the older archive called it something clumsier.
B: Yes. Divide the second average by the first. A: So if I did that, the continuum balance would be 1.27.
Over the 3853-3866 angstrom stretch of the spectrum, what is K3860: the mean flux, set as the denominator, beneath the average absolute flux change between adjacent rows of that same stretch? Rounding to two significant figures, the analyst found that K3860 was 0.024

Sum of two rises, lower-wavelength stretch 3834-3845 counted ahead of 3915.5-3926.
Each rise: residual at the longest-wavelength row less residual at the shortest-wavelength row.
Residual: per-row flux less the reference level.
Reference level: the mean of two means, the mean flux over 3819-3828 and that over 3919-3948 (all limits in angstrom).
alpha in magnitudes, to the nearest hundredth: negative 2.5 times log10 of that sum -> -0.14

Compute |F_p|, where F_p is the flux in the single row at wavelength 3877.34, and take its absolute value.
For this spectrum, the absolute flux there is 7.99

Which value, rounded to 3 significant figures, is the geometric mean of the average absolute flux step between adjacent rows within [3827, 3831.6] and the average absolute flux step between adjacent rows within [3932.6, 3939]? 0.307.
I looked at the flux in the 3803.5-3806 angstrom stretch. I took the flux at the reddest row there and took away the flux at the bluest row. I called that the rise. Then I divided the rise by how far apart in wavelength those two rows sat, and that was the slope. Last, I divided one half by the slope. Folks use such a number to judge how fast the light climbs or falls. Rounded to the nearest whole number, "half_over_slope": 1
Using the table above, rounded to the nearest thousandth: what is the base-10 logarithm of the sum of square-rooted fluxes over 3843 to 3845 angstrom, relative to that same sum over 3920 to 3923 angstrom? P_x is -0.215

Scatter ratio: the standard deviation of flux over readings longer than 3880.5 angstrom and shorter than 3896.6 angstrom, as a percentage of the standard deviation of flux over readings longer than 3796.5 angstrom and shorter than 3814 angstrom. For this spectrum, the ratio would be 109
